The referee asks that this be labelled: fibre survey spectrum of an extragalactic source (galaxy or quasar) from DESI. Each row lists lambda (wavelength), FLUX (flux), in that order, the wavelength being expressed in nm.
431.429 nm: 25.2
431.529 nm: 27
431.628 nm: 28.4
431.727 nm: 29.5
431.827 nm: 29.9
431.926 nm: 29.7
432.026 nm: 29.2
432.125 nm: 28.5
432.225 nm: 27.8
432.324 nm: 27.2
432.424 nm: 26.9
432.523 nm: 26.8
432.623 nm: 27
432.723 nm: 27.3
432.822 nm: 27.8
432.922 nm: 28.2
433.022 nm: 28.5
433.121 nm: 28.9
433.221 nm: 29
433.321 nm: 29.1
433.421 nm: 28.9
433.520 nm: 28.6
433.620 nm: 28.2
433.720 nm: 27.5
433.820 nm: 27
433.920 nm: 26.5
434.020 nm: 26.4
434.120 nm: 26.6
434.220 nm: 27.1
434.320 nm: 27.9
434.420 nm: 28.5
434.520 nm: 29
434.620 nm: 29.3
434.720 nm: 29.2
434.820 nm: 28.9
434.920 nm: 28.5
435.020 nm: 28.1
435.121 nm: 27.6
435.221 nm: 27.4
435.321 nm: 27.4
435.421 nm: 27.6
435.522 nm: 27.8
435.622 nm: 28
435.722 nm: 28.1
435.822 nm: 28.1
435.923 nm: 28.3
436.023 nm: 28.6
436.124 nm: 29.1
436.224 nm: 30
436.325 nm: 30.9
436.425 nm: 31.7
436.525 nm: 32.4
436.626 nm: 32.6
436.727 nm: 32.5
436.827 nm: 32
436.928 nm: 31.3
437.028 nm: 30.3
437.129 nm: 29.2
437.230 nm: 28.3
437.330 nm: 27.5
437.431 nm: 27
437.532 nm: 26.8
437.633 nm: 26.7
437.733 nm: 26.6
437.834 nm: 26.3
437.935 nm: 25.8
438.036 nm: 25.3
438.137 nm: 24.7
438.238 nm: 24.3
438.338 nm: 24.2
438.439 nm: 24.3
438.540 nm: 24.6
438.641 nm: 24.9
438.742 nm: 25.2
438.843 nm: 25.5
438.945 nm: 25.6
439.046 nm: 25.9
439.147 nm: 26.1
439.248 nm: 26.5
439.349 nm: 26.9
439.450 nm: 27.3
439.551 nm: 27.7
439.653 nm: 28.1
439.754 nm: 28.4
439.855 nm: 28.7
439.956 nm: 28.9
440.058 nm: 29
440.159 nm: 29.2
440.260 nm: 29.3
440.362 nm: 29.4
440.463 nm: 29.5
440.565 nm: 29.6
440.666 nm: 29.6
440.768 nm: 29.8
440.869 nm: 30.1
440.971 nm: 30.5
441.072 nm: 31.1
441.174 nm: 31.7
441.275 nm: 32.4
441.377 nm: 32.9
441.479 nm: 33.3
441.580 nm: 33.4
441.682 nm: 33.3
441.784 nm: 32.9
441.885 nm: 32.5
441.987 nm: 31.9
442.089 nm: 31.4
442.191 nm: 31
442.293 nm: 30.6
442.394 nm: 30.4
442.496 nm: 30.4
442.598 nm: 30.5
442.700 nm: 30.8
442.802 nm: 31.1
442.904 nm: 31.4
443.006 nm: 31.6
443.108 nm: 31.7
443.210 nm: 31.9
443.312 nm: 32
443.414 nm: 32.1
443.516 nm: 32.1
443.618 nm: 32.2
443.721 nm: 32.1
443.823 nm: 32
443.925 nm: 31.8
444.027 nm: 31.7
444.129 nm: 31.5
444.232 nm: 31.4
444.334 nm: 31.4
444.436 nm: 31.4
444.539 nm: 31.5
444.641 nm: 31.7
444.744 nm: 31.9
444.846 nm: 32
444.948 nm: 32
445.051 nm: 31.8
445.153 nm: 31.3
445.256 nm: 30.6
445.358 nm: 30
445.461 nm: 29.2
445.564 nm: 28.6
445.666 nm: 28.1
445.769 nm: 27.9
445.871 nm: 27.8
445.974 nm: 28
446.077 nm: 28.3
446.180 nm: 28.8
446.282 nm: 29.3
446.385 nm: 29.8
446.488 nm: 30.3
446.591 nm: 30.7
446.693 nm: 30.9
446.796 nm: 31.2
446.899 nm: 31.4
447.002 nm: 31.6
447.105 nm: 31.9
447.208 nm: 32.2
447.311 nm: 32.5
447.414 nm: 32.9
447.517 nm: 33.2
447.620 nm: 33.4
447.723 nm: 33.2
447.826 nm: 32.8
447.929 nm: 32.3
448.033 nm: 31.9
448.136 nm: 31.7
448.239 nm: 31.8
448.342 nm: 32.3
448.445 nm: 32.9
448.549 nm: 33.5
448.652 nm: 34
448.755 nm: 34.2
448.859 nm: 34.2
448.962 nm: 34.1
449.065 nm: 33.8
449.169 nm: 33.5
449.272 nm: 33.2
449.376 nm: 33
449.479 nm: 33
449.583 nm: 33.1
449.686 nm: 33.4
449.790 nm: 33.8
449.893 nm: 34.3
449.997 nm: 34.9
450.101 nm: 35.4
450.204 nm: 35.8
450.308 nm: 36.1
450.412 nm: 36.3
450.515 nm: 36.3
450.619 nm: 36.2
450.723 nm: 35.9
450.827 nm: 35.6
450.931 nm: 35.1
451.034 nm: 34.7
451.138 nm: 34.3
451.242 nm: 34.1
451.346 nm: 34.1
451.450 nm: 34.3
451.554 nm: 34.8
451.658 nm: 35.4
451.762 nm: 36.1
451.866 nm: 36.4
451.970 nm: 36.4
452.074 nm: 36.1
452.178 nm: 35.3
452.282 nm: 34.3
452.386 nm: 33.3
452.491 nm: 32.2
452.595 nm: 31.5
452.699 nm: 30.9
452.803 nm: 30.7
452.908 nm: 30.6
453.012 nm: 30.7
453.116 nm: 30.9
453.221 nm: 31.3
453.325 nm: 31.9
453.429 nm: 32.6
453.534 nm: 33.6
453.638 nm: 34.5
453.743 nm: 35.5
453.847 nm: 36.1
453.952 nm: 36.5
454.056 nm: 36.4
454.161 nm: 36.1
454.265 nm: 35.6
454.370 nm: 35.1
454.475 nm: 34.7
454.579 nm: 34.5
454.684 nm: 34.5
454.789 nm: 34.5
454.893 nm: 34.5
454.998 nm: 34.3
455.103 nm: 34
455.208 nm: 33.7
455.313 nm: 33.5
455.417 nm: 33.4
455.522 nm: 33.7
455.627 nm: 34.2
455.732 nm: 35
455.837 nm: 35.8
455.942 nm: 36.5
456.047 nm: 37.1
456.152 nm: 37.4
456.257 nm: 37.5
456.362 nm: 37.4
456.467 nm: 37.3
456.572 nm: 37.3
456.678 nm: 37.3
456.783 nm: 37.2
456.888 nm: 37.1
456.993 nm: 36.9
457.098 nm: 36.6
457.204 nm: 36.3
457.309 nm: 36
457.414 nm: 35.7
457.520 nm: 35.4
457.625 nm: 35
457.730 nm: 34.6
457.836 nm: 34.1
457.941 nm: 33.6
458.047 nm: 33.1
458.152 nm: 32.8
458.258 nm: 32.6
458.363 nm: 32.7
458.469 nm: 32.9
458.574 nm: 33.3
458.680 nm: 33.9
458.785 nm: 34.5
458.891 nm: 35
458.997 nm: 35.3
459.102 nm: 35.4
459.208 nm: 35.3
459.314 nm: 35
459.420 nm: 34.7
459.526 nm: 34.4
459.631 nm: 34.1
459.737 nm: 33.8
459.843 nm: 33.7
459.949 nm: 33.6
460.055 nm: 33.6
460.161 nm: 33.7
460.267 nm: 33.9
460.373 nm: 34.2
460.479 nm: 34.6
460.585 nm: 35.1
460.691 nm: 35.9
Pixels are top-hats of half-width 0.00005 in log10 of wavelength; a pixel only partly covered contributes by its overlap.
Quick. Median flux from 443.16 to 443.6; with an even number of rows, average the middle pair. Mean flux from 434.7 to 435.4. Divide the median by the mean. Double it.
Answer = 2.28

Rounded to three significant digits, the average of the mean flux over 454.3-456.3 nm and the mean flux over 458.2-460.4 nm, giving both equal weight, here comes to 34.5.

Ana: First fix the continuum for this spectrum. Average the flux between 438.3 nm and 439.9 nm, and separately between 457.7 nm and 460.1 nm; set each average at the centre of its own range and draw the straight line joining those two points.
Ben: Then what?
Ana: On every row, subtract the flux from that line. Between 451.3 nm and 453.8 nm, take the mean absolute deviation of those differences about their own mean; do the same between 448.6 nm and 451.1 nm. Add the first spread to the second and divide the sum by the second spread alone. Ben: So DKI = 3.5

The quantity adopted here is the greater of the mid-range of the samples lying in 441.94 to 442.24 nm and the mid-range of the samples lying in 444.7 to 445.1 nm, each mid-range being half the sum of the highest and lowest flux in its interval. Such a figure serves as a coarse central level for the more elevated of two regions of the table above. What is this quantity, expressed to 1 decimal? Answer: 31.9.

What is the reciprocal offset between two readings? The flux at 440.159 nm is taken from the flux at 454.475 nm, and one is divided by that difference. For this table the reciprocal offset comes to 0.18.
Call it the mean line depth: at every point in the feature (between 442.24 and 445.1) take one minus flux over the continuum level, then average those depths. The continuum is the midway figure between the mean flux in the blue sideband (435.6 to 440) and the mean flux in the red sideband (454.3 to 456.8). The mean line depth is 0.00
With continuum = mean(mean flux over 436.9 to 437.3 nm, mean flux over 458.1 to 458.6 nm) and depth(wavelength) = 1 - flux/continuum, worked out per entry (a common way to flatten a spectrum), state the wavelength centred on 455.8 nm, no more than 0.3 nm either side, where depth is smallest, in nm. 456.047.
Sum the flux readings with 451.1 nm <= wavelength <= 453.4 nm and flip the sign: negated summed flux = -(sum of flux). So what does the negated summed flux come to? -736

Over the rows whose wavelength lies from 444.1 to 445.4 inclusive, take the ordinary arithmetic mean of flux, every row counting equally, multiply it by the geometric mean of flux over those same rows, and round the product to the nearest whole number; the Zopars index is 987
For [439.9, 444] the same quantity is 972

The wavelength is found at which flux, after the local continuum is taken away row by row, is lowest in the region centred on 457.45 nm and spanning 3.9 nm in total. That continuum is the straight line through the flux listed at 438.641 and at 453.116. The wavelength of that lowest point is 458.258 nm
